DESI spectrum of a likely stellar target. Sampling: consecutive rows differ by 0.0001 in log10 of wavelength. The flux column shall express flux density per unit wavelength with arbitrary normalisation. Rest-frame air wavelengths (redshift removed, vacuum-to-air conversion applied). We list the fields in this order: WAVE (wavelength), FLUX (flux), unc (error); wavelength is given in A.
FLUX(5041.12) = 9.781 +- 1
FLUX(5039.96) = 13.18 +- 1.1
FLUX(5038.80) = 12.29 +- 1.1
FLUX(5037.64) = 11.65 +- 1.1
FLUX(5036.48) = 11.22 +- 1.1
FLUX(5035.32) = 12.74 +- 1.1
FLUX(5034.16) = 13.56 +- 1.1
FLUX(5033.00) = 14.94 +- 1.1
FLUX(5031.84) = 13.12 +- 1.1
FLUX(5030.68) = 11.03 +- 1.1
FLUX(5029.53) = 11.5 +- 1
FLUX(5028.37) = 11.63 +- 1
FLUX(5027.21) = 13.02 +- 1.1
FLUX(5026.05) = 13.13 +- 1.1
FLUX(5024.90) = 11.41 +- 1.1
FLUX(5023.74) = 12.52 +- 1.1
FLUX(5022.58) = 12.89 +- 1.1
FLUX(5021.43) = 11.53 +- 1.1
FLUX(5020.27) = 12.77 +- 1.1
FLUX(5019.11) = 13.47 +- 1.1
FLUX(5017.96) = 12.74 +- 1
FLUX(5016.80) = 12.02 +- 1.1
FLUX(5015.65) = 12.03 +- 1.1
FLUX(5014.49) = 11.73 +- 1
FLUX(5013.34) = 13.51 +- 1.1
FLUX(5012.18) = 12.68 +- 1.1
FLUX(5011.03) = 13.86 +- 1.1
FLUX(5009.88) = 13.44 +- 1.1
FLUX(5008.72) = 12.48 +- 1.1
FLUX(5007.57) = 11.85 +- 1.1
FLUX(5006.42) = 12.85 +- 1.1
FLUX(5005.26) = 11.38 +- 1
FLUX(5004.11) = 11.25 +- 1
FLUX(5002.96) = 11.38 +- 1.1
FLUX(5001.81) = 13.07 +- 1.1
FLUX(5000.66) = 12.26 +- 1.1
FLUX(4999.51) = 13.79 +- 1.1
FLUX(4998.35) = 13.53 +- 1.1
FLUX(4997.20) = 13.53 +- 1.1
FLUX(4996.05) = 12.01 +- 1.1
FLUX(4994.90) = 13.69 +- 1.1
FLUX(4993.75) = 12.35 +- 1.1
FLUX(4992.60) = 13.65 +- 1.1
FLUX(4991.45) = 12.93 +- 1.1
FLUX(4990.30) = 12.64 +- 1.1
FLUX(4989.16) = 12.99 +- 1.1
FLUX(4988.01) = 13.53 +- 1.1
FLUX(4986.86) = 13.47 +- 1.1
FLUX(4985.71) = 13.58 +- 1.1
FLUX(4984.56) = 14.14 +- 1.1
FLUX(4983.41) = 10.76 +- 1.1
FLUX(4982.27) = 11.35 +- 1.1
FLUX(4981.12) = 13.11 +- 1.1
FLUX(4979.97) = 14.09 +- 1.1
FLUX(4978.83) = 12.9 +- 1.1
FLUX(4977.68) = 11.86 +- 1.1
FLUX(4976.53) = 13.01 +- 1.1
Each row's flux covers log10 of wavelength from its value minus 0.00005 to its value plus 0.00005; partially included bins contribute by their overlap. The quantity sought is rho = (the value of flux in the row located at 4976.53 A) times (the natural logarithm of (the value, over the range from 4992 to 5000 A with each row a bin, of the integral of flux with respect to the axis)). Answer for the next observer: 61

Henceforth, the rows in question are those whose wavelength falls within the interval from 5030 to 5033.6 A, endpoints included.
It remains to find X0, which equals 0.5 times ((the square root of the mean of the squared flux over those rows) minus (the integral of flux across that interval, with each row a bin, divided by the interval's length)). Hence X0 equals 0.062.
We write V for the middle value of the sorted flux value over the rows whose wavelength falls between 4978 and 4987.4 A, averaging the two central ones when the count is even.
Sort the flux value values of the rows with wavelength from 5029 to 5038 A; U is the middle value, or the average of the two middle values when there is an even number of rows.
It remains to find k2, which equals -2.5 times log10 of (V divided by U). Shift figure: -0.09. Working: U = 12.2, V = 13.3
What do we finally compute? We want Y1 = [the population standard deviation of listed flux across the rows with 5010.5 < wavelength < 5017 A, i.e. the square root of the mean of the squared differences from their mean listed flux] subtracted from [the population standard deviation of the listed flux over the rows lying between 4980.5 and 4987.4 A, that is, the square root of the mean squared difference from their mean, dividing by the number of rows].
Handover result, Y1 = 0.44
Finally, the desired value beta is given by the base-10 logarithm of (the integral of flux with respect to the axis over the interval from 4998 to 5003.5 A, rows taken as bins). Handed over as 1.85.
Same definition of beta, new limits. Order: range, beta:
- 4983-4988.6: 1.87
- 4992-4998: 1.89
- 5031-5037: 1.89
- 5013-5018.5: 1.83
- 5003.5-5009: 1.82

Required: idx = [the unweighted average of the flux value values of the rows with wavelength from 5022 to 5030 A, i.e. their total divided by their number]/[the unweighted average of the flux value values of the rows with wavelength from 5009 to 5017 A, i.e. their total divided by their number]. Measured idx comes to 0.96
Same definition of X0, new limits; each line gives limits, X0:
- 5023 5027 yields -0.028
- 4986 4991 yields -0.011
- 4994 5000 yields 0.046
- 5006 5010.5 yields -0.001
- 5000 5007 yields -0.003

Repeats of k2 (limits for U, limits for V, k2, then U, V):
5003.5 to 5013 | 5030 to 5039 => 0.01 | 12.6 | 12.5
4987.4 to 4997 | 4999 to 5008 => 0.08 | 13.0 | 12.1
